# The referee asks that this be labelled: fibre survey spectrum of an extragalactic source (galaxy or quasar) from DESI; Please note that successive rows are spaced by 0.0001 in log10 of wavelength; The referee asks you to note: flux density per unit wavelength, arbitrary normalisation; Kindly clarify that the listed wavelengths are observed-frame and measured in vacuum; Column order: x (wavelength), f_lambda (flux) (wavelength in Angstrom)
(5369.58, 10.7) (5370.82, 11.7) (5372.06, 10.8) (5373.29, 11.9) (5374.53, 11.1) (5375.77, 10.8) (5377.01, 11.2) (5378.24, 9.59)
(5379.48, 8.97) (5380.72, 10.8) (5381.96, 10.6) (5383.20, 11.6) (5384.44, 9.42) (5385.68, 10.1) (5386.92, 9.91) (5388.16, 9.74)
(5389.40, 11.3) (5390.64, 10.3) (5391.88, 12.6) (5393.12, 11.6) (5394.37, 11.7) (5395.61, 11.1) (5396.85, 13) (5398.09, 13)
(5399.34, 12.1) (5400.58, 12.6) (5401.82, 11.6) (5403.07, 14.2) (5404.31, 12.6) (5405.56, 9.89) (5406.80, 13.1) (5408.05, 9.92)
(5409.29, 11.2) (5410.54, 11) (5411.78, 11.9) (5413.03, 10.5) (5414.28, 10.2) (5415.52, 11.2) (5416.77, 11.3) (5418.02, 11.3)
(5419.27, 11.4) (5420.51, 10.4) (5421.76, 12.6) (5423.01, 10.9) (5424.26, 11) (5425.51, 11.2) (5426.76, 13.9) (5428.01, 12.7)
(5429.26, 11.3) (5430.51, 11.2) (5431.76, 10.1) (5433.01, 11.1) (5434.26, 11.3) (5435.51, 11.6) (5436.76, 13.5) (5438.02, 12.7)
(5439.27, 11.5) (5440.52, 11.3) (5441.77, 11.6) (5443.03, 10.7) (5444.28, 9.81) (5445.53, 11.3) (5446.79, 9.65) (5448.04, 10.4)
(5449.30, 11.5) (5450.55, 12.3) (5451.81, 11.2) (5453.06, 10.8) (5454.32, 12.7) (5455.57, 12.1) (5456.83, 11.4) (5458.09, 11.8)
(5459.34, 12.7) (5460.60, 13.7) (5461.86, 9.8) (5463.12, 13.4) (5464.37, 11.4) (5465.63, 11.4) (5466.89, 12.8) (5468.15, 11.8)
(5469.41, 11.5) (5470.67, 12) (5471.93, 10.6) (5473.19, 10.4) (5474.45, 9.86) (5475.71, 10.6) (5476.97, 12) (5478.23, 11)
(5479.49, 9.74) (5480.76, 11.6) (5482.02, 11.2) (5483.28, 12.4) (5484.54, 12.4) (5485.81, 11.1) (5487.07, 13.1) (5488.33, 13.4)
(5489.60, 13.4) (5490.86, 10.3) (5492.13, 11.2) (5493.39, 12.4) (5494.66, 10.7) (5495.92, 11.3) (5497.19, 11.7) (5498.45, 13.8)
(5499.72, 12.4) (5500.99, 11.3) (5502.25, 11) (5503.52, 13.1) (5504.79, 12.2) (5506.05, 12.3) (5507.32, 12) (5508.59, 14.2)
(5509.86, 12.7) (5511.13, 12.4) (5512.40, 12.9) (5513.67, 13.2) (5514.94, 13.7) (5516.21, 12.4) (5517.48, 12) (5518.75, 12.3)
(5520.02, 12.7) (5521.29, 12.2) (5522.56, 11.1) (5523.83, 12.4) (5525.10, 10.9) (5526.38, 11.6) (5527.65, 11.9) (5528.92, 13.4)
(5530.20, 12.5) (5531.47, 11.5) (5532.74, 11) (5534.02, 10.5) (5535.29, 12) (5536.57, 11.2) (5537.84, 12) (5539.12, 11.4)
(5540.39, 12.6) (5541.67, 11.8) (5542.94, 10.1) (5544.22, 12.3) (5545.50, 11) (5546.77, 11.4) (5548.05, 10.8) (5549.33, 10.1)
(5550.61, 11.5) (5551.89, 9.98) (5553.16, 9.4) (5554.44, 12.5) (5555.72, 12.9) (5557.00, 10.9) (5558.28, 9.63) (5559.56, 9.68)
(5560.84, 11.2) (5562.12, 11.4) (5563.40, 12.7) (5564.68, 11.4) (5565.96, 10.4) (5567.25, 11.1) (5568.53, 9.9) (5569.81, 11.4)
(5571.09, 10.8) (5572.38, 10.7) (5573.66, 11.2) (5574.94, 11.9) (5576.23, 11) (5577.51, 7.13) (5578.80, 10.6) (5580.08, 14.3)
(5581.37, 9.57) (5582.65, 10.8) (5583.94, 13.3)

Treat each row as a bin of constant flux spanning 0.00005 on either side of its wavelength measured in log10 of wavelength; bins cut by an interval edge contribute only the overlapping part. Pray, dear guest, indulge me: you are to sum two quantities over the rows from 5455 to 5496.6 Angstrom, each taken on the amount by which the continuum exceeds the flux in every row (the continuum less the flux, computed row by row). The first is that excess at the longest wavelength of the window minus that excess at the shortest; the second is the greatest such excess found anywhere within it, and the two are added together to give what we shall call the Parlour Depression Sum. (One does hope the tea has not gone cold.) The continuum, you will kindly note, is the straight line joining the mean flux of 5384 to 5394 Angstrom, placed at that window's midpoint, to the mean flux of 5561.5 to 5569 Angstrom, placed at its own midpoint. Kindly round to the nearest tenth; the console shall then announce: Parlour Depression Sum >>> 2.1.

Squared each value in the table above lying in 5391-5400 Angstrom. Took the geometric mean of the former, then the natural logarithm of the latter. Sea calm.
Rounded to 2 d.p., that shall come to 4.99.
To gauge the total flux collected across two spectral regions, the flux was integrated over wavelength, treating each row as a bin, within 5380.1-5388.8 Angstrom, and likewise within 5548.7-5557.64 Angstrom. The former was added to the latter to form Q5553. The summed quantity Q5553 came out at 188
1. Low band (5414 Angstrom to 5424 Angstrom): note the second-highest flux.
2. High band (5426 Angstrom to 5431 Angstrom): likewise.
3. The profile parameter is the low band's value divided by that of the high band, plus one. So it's 1.90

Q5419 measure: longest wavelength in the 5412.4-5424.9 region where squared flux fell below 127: 5424.26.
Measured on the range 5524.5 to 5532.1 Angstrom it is 5525.10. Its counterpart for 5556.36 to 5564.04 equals 5560.84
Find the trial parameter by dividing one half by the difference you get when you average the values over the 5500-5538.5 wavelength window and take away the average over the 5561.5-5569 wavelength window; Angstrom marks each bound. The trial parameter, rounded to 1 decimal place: 0.5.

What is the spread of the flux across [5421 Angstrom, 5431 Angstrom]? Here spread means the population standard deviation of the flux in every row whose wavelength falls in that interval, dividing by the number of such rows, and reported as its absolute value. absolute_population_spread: 1.02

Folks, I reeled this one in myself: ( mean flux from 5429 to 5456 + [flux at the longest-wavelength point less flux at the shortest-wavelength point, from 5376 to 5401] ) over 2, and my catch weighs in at 6.37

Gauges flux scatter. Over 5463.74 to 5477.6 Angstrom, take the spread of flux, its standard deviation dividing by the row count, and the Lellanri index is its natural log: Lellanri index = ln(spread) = -0.20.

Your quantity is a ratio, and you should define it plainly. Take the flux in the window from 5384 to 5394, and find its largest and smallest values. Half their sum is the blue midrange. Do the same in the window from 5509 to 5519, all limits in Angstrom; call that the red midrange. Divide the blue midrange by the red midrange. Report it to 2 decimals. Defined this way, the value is 0.86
